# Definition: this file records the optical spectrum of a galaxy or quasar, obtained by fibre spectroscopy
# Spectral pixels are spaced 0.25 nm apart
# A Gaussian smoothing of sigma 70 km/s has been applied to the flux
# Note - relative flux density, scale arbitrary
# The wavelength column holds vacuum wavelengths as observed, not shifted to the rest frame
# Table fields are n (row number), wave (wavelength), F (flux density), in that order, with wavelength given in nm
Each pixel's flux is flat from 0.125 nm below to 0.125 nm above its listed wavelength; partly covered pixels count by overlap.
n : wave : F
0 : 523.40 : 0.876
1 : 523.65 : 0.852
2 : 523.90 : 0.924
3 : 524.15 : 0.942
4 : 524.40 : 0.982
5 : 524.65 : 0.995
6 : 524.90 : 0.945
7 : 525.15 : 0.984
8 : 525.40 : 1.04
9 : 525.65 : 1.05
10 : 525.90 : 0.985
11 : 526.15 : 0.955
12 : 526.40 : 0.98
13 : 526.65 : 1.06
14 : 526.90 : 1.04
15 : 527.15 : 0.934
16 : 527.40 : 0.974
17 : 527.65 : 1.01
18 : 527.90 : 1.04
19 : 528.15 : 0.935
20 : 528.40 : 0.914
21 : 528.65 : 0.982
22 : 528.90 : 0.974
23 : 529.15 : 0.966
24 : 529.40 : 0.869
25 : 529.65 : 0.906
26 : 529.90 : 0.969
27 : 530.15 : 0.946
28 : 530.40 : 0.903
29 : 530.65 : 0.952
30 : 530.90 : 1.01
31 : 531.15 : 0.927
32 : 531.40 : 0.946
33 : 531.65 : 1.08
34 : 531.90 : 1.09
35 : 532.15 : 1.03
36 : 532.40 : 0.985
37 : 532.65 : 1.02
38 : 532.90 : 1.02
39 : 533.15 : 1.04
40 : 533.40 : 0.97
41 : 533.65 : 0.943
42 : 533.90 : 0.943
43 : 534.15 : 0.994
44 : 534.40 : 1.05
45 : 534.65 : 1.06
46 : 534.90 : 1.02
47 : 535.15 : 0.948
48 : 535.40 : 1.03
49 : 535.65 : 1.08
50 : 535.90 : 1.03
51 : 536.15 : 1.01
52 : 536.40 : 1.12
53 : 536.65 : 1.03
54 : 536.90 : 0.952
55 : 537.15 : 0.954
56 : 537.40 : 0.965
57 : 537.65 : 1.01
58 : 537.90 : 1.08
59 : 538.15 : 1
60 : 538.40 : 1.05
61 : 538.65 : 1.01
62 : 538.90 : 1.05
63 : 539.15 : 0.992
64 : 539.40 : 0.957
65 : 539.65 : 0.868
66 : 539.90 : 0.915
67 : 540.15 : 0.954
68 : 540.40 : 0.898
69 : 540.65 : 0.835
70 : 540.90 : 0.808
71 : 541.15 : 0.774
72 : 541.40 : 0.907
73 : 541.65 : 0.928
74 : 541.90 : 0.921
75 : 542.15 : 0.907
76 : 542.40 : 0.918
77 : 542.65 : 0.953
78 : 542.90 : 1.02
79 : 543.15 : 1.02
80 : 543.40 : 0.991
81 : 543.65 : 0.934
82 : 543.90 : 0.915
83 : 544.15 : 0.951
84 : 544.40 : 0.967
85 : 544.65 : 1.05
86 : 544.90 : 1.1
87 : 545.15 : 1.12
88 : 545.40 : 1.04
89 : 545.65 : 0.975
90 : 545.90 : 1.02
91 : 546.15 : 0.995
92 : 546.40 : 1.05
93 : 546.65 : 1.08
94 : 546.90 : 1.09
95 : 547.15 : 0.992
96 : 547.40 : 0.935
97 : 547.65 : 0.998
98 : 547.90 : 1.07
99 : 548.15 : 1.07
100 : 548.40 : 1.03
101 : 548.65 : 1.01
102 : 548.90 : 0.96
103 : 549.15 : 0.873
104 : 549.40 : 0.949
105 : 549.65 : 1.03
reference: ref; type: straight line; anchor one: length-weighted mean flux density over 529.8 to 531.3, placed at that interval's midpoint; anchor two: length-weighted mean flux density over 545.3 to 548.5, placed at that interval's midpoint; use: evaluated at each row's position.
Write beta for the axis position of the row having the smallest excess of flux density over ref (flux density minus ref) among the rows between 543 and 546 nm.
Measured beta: 543.90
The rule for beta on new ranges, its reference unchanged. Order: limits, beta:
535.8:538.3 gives 536.90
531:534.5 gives 531.15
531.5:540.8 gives 540.65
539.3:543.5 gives 541.15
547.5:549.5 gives 549.15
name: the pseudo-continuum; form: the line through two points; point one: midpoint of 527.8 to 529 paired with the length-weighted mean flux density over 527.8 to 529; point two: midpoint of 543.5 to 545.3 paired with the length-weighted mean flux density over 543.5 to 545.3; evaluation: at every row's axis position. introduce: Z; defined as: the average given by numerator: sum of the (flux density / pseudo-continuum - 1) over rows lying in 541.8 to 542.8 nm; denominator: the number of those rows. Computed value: -0.08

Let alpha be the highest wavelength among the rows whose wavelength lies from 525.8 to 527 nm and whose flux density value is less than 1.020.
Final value 526.40 nm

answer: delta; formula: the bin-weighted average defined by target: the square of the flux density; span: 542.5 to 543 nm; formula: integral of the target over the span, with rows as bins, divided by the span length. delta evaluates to 0.96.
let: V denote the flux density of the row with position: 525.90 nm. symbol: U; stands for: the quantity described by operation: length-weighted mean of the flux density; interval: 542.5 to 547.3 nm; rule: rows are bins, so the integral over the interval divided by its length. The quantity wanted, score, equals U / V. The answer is 1.03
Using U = 1.01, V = 0.985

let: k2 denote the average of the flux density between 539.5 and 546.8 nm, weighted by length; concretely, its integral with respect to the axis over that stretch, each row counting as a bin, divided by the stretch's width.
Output 0.96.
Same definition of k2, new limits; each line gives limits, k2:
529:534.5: 0.98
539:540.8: 0.92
